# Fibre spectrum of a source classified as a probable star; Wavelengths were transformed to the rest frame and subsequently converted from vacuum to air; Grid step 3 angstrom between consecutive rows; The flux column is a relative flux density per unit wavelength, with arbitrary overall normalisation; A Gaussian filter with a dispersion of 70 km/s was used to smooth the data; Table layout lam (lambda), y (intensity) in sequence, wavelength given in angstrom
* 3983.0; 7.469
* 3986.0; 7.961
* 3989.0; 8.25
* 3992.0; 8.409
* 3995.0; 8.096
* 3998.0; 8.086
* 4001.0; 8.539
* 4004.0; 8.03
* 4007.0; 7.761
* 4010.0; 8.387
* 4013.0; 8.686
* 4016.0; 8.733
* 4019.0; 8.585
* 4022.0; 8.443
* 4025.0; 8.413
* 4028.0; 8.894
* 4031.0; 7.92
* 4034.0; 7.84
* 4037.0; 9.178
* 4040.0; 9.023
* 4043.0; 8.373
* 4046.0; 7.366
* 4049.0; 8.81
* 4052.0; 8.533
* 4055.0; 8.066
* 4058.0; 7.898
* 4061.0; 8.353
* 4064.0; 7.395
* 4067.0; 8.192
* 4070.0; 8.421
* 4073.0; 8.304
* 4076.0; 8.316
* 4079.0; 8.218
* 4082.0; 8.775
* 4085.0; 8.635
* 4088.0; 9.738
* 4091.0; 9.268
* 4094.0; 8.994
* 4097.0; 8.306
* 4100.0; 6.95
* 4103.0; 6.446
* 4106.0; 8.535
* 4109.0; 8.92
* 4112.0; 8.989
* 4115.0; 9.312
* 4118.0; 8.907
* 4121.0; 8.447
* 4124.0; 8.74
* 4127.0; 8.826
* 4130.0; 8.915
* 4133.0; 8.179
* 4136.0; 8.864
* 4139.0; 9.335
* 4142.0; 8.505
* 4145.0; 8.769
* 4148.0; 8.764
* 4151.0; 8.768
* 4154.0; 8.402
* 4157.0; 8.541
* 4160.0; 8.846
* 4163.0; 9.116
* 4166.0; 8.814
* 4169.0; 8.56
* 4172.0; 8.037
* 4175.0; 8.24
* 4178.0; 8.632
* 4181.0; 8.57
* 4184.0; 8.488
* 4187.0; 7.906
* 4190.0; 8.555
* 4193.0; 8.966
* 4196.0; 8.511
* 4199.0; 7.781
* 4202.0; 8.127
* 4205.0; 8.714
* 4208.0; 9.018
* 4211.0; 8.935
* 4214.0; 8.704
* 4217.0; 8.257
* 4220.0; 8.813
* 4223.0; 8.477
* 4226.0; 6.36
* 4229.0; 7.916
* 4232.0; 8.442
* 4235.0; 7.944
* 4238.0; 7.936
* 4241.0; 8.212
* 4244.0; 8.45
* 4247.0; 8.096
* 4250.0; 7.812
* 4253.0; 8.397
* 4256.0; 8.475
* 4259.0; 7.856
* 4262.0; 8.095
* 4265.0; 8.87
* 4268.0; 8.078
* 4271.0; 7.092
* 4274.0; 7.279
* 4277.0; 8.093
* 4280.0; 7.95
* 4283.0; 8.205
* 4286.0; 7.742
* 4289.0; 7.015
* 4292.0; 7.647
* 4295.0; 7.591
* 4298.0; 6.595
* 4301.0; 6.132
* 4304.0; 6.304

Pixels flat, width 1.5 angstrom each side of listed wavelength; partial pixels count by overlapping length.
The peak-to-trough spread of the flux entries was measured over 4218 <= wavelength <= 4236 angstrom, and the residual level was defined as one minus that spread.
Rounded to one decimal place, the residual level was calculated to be -1.5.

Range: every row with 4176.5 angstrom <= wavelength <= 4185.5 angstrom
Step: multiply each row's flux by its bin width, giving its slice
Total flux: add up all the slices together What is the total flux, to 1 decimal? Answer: 77.1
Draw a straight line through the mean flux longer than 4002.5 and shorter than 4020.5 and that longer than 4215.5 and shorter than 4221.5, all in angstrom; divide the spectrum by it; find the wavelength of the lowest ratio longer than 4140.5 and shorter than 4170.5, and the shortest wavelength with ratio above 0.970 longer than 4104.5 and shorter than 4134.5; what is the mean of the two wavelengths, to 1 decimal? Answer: 4130.0 angstrom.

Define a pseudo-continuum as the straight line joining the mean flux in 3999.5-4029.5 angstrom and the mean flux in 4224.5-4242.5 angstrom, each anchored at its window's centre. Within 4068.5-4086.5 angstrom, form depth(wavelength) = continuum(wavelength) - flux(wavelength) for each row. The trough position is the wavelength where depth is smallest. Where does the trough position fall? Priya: 4082.0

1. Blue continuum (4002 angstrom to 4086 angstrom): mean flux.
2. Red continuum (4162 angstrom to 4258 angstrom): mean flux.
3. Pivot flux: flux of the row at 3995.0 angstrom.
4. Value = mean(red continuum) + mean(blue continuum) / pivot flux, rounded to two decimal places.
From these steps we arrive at 9.38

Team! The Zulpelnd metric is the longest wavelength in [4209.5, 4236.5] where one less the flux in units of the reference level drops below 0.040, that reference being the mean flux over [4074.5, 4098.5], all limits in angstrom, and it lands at 4232.0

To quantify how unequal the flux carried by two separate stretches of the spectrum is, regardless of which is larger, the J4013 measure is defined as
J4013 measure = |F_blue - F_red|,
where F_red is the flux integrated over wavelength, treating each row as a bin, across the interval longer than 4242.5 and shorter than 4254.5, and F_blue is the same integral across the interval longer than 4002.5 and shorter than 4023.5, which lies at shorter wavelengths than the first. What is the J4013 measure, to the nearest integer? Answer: 78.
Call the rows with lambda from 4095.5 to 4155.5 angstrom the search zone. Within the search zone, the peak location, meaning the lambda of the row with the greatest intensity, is 4139.0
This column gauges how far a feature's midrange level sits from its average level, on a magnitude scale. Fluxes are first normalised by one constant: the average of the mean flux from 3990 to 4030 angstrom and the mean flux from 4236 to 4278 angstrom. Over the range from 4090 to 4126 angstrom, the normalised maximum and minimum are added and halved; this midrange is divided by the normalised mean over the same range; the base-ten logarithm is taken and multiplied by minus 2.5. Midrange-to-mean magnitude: 0.080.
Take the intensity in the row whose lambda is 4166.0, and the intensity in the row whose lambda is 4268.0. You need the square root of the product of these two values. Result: 8.4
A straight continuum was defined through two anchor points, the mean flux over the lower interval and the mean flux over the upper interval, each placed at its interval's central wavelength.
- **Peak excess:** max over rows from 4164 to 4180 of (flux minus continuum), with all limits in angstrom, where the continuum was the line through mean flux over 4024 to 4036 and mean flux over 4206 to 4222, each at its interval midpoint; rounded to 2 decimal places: 0.19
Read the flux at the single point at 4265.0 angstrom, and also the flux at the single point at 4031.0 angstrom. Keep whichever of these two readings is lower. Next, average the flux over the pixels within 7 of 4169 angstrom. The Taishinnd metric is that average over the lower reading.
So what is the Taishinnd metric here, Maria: 1.08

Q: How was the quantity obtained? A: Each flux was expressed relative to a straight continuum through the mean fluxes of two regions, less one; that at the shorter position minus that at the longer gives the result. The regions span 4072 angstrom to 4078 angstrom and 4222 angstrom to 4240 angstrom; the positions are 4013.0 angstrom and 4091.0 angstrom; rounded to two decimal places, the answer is -0.10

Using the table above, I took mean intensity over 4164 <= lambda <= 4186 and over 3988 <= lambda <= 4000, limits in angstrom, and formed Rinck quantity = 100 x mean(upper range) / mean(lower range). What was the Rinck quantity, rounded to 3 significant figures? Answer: 103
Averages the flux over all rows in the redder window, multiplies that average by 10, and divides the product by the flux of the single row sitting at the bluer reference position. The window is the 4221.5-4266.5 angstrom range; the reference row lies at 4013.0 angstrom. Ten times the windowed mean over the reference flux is 9.3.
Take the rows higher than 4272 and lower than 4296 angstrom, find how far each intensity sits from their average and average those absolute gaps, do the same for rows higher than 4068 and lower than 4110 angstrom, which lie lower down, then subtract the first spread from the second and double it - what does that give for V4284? 0.52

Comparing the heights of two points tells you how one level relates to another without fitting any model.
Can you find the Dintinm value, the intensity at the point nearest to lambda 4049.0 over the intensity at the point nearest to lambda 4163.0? 0.97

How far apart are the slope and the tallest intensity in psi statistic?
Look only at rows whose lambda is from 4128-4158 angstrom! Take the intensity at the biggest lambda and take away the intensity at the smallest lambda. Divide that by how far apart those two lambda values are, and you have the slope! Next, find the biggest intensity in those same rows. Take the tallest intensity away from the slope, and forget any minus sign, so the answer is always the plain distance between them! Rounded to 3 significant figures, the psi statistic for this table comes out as 9.35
